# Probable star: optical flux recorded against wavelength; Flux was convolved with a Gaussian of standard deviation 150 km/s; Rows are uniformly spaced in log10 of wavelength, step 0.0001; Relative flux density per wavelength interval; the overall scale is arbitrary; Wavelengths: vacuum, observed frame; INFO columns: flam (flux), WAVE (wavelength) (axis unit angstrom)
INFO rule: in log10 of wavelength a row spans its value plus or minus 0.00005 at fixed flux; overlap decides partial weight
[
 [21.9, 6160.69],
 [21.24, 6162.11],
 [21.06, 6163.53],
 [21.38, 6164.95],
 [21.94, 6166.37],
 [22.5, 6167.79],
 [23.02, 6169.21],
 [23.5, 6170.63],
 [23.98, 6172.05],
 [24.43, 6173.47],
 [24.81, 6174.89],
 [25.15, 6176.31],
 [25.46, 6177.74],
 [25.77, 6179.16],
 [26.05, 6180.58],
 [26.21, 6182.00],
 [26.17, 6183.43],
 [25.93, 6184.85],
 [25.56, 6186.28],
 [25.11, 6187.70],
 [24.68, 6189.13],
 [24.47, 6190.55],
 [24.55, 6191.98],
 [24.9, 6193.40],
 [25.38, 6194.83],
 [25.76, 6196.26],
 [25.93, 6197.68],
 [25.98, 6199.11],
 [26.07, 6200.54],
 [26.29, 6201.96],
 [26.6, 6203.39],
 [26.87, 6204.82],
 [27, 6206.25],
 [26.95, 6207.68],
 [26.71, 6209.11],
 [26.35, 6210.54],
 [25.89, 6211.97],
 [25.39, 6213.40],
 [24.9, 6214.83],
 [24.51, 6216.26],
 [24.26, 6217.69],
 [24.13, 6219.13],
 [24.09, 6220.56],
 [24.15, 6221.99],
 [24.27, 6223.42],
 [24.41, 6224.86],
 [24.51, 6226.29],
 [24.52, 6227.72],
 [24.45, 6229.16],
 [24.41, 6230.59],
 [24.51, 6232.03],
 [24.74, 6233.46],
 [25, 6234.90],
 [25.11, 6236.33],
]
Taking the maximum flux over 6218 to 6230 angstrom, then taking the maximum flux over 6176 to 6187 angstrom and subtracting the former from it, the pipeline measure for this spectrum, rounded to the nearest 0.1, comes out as 1.7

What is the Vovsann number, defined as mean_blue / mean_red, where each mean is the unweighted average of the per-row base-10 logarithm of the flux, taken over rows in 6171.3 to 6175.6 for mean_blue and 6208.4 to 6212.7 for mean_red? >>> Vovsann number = 0.98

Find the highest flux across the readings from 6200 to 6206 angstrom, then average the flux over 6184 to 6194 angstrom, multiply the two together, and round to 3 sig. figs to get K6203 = 673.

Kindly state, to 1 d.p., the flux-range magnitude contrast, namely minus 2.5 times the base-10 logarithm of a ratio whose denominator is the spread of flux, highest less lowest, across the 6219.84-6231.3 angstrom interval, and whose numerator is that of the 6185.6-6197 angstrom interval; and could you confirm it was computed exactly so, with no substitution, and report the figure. -1.2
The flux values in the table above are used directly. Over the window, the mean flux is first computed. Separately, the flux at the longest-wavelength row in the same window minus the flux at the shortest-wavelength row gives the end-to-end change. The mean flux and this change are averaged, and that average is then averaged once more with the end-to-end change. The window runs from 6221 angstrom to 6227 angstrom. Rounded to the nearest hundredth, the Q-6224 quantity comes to 6.35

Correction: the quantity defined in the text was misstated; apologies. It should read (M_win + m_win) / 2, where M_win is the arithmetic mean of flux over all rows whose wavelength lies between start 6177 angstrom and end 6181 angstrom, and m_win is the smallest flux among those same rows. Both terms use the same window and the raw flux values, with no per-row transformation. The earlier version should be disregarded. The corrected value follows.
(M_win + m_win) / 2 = 25.6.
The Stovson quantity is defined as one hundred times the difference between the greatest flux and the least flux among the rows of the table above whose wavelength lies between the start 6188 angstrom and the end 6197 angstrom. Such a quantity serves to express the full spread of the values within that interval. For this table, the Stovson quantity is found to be 129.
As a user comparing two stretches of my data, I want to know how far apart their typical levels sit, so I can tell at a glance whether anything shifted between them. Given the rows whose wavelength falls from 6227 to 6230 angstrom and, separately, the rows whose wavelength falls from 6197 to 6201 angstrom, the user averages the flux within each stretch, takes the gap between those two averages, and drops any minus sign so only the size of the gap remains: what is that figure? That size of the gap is 1.5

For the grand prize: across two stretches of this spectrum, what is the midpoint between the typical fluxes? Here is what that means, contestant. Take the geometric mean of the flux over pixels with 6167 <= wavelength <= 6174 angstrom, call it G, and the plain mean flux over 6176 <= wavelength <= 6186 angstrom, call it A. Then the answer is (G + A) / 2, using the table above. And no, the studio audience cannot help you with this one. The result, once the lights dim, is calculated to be 24.6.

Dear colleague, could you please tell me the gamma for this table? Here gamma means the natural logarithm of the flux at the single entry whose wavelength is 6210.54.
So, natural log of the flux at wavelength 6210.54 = 3.27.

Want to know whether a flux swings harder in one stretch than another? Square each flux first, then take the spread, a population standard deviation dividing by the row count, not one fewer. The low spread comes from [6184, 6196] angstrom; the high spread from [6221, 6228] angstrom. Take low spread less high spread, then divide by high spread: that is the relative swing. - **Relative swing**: 2.5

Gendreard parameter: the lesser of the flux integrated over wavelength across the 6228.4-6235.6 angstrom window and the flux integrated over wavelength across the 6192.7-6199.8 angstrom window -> 177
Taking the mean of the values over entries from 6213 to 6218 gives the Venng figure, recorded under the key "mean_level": 24.8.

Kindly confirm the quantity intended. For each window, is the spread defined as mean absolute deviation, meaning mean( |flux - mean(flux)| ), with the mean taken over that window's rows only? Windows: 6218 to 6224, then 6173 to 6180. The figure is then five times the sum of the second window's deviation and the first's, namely 2.3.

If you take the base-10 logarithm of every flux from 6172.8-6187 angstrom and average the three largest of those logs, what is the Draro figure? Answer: 1.42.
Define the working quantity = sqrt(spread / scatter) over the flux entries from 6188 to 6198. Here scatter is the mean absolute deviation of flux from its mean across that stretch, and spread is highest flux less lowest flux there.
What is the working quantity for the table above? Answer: 1.69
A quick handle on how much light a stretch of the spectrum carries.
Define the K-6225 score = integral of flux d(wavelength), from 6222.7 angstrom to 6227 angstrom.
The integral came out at 105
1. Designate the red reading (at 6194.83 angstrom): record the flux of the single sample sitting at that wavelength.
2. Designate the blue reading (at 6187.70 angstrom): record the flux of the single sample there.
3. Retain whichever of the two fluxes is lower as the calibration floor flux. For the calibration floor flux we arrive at 25.1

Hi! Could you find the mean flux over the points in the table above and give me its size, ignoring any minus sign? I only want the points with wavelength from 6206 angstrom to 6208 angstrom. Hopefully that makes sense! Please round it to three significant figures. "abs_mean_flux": 27.0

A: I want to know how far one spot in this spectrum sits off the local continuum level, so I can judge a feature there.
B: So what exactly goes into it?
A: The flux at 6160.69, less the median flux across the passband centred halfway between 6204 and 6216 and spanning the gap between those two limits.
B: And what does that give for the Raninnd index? -5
